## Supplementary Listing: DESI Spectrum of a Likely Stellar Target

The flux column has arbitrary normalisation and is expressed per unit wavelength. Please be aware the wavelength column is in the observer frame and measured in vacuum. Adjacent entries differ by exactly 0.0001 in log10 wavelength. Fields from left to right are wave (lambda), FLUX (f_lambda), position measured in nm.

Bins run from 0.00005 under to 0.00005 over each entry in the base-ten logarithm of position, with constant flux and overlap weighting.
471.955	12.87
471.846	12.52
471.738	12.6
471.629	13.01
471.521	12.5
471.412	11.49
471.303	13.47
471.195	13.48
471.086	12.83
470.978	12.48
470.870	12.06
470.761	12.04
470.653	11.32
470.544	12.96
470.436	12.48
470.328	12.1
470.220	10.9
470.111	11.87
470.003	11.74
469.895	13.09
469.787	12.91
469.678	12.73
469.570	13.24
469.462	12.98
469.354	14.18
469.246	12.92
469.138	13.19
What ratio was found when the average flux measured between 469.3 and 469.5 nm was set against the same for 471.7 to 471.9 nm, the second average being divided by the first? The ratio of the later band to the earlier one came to 0.92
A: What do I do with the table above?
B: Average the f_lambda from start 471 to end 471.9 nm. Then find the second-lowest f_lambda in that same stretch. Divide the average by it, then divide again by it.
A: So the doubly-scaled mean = 0.0815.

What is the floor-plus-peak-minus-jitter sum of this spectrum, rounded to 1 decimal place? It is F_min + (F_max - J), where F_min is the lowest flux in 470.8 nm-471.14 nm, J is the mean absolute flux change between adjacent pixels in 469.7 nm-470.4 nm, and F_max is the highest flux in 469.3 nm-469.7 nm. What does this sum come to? 25.5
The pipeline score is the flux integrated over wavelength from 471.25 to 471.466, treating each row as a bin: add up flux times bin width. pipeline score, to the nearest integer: 3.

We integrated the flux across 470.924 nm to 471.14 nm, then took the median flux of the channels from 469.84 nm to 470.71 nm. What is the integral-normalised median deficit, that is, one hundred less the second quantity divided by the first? 95.6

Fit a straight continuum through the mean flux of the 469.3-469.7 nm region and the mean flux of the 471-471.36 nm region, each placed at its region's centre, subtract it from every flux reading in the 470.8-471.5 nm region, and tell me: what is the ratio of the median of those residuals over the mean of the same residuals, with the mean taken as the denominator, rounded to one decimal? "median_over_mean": 1.0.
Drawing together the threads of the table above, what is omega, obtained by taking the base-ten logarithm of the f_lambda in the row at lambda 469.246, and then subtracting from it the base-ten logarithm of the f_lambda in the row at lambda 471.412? 0.051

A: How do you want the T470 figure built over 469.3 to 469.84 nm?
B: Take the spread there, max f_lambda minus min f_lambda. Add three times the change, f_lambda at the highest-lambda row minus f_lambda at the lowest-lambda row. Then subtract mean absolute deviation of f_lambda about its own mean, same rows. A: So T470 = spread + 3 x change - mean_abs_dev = -2.8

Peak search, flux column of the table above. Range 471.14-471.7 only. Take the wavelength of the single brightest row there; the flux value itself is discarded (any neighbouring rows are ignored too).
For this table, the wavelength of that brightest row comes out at 471.195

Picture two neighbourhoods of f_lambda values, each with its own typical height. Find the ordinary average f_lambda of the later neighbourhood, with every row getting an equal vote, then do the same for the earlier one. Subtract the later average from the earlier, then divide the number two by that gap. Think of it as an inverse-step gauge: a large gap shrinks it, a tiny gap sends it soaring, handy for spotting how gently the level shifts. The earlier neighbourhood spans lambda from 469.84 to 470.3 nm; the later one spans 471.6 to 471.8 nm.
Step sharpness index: -2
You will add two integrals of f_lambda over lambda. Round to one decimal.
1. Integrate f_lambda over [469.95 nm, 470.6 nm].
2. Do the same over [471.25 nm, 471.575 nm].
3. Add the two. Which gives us 11.9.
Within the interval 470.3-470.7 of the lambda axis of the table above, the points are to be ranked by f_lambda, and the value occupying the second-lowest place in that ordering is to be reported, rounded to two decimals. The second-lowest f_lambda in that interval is 12.10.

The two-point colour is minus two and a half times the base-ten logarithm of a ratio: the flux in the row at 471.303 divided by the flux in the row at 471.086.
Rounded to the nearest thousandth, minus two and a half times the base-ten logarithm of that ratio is -0.053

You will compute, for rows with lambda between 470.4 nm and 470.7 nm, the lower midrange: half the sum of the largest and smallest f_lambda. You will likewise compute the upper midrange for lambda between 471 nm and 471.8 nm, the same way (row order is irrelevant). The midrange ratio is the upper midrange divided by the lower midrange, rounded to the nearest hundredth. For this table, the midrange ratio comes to 1.03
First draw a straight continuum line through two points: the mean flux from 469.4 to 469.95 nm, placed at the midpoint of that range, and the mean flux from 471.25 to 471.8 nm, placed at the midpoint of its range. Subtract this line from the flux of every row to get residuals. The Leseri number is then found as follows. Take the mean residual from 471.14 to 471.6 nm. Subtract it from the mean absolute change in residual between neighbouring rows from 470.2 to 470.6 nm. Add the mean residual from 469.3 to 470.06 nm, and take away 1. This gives -0.4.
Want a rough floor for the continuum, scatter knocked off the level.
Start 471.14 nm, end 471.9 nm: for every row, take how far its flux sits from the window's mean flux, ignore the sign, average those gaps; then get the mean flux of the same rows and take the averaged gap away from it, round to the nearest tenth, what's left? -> 12.2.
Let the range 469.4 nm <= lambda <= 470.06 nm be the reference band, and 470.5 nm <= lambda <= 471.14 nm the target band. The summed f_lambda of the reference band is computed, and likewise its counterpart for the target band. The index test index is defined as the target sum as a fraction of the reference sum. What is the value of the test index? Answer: 0.96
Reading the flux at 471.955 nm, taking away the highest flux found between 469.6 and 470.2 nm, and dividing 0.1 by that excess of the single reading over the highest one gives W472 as -0.45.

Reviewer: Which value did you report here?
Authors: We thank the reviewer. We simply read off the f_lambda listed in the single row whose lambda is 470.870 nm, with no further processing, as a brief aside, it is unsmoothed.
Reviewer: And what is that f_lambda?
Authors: 12.06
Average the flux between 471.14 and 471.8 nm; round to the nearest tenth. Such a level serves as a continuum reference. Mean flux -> 12.8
